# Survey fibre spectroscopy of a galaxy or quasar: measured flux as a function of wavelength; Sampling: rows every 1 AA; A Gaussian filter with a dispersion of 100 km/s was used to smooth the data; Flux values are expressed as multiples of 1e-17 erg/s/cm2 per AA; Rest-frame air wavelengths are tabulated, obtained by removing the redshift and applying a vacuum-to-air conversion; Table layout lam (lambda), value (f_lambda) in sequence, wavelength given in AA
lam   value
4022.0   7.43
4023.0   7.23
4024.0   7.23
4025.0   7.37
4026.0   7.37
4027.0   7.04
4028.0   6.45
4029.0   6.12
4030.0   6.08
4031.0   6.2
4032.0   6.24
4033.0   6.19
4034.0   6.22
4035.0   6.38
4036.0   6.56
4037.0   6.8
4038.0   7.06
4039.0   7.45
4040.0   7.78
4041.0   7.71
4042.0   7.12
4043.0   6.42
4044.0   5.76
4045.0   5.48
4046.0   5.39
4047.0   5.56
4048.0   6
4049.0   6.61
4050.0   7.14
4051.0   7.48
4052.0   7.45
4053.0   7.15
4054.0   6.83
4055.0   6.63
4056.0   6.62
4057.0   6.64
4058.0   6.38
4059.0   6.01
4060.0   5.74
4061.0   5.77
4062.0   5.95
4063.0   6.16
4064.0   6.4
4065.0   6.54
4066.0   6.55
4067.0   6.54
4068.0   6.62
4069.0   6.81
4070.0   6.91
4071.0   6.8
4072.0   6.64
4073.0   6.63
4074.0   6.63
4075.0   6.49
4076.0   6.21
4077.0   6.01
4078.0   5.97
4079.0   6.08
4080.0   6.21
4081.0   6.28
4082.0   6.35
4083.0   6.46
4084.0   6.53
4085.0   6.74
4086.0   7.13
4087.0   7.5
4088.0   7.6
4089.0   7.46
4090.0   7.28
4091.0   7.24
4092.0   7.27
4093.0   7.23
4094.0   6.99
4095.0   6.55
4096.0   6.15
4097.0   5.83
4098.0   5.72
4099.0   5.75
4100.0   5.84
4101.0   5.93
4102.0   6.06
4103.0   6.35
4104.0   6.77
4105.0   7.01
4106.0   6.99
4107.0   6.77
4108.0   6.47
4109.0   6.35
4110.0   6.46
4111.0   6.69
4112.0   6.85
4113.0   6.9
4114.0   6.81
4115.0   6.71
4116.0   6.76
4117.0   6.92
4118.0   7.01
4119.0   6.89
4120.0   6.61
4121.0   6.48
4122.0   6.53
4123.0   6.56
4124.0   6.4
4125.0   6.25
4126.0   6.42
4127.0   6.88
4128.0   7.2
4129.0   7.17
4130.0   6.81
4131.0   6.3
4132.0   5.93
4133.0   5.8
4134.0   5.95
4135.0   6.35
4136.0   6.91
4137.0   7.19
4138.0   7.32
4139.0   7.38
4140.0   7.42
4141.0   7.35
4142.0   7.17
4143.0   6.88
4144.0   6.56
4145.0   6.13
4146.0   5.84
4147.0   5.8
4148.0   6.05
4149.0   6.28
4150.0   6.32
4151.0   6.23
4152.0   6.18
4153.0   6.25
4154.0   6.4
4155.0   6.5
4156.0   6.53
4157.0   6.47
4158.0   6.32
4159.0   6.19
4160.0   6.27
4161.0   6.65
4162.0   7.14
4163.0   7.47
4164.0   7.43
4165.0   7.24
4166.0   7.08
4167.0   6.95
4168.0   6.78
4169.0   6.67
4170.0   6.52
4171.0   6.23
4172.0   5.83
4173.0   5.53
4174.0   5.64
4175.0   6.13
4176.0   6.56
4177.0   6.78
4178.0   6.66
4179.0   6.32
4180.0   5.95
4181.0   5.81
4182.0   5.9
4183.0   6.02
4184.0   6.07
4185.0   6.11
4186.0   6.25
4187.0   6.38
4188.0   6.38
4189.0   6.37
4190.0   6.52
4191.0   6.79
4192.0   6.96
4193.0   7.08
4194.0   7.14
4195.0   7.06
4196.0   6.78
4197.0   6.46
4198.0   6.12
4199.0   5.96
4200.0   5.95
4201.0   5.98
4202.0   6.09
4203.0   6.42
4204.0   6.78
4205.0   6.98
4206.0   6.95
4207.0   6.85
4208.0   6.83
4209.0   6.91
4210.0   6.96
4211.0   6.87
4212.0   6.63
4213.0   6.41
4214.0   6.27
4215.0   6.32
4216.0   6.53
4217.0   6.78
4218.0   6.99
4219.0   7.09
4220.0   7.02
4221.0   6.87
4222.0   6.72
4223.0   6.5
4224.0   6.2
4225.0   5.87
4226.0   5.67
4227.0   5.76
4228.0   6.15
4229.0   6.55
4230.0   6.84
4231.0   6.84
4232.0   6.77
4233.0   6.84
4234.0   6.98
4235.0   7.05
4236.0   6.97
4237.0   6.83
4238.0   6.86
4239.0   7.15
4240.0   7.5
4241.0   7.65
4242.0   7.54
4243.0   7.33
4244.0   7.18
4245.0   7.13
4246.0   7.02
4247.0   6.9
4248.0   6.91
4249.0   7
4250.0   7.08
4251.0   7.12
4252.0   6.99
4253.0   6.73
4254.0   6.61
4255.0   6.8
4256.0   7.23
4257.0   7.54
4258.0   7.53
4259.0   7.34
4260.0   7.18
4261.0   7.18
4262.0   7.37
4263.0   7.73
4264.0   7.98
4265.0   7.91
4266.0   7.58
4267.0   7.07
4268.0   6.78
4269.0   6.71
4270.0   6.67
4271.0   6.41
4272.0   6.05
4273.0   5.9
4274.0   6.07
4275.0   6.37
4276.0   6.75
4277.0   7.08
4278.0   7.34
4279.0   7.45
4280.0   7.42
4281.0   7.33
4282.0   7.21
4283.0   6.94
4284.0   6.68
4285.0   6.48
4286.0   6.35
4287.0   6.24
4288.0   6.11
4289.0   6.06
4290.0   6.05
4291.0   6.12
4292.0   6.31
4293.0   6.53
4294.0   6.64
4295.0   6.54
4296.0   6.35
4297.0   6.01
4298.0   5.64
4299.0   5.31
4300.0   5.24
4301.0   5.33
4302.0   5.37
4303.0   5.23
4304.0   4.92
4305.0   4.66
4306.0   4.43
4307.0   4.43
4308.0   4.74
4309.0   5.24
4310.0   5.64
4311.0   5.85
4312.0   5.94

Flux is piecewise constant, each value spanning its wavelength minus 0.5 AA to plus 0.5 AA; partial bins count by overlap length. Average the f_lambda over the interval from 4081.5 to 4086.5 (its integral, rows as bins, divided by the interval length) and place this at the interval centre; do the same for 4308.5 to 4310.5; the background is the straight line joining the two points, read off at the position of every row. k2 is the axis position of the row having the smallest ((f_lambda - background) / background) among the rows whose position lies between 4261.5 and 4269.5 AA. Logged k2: 4269.0 AA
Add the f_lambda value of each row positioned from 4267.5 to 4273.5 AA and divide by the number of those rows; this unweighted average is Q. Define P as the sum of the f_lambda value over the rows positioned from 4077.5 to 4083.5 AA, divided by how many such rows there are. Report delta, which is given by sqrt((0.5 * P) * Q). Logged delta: 4.5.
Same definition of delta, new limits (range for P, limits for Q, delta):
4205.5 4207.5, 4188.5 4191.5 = 4.8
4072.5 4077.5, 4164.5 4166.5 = 4.8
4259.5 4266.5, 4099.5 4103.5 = 4.8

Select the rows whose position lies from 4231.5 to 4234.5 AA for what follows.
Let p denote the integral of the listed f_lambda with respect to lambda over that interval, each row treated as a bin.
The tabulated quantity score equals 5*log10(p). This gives 6.57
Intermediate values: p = 20.6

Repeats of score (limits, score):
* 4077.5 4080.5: 6.31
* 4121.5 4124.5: 6.45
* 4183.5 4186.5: 6.33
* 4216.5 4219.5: 6.60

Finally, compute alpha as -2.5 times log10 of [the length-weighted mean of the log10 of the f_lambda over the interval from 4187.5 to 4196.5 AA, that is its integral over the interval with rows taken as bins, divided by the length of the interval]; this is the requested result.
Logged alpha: 0.20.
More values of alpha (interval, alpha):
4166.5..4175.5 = 0.25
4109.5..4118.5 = 0.20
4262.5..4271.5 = 0.17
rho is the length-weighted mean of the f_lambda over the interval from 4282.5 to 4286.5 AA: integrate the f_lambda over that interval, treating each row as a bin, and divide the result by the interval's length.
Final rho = 6.61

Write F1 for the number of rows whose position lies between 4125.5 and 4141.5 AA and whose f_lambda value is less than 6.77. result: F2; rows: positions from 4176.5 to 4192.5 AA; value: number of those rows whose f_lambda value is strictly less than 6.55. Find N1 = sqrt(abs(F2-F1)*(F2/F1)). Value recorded 3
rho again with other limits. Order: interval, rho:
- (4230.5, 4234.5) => 6.86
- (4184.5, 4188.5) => 6.28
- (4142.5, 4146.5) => 6.35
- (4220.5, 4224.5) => 6.57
